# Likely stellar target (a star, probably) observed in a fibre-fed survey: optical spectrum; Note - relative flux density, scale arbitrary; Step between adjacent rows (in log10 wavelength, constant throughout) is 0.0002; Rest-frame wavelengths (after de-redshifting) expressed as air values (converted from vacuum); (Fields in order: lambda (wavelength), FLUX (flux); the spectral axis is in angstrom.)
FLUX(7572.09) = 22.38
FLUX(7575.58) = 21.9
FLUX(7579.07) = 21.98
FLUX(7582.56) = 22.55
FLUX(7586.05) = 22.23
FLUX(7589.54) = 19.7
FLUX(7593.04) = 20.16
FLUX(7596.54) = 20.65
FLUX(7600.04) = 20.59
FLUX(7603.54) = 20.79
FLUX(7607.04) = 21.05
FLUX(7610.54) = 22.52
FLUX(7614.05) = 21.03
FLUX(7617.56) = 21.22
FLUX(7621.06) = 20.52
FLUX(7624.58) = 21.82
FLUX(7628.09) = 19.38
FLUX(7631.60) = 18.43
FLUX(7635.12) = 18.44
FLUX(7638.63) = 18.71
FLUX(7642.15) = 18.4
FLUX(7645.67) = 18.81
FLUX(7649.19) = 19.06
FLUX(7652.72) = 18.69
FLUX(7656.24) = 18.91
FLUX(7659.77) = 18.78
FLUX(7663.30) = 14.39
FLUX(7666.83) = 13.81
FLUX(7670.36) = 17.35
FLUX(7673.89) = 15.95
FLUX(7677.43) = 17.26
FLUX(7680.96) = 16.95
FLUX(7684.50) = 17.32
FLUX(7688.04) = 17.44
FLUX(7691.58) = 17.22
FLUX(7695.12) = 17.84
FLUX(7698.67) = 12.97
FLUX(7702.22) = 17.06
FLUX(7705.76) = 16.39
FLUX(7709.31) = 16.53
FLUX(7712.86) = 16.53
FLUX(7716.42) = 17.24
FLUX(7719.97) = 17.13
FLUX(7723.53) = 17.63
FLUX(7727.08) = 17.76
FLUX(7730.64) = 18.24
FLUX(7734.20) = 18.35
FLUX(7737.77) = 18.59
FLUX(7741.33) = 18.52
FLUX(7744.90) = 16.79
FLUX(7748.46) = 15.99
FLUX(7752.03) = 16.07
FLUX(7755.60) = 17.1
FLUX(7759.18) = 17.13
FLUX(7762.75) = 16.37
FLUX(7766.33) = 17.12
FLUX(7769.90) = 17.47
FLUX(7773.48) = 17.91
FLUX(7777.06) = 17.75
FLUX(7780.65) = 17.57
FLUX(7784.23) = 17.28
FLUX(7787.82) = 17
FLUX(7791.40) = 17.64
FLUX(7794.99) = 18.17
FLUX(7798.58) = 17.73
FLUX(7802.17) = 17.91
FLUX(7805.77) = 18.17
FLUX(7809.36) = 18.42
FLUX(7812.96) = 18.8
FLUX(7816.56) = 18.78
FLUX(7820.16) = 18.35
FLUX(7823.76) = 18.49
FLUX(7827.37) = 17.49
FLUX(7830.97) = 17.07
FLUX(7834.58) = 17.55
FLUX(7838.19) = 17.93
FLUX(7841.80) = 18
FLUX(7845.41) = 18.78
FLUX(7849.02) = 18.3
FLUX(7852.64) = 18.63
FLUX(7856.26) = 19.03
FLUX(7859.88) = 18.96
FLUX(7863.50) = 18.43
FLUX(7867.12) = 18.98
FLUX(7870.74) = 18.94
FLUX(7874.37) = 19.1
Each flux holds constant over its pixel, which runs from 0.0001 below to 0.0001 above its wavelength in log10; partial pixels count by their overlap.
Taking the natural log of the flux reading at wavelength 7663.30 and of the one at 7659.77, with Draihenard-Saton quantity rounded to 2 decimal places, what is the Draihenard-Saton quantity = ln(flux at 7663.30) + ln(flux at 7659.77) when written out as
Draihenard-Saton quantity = 5.60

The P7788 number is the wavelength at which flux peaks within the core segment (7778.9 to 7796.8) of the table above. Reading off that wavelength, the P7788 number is 7794.99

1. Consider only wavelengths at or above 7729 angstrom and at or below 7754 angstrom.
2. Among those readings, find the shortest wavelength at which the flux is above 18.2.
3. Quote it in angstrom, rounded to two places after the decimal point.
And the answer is 7730.64 angstrom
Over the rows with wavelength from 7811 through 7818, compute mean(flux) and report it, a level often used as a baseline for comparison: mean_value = 18.8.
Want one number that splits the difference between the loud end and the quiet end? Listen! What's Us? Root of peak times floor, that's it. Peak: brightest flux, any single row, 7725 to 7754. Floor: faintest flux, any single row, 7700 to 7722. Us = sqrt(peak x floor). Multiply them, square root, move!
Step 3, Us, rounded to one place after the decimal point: 17.5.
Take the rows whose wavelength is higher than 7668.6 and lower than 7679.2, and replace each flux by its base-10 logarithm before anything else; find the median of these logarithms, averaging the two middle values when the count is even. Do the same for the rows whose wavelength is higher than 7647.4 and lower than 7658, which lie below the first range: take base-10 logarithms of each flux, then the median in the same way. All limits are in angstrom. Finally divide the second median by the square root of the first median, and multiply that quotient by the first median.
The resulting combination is 1.42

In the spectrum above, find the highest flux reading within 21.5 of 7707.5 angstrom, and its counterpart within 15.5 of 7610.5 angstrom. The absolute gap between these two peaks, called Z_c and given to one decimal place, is 4.7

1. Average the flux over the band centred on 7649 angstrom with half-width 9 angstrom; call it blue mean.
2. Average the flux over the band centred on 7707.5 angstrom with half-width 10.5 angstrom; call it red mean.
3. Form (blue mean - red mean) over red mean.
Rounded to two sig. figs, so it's 0.16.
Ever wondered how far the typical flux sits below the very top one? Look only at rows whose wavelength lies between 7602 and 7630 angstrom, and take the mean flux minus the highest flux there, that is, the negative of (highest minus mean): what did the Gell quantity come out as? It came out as -1.5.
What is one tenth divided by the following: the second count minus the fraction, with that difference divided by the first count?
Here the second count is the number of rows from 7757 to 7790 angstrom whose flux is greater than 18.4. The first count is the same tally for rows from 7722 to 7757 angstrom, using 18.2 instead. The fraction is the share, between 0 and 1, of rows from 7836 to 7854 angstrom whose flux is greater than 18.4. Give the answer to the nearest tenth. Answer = -1.0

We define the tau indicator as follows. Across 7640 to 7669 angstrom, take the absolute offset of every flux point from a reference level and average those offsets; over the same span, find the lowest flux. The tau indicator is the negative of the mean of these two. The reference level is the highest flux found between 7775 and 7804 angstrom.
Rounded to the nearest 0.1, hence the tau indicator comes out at -7.6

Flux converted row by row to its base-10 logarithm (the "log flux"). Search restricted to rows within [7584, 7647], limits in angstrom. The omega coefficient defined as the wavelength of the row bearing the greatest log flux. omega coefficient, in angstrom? 7610.54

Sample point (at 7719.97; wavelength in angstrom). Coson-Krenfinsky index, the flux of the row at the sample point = 17.13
